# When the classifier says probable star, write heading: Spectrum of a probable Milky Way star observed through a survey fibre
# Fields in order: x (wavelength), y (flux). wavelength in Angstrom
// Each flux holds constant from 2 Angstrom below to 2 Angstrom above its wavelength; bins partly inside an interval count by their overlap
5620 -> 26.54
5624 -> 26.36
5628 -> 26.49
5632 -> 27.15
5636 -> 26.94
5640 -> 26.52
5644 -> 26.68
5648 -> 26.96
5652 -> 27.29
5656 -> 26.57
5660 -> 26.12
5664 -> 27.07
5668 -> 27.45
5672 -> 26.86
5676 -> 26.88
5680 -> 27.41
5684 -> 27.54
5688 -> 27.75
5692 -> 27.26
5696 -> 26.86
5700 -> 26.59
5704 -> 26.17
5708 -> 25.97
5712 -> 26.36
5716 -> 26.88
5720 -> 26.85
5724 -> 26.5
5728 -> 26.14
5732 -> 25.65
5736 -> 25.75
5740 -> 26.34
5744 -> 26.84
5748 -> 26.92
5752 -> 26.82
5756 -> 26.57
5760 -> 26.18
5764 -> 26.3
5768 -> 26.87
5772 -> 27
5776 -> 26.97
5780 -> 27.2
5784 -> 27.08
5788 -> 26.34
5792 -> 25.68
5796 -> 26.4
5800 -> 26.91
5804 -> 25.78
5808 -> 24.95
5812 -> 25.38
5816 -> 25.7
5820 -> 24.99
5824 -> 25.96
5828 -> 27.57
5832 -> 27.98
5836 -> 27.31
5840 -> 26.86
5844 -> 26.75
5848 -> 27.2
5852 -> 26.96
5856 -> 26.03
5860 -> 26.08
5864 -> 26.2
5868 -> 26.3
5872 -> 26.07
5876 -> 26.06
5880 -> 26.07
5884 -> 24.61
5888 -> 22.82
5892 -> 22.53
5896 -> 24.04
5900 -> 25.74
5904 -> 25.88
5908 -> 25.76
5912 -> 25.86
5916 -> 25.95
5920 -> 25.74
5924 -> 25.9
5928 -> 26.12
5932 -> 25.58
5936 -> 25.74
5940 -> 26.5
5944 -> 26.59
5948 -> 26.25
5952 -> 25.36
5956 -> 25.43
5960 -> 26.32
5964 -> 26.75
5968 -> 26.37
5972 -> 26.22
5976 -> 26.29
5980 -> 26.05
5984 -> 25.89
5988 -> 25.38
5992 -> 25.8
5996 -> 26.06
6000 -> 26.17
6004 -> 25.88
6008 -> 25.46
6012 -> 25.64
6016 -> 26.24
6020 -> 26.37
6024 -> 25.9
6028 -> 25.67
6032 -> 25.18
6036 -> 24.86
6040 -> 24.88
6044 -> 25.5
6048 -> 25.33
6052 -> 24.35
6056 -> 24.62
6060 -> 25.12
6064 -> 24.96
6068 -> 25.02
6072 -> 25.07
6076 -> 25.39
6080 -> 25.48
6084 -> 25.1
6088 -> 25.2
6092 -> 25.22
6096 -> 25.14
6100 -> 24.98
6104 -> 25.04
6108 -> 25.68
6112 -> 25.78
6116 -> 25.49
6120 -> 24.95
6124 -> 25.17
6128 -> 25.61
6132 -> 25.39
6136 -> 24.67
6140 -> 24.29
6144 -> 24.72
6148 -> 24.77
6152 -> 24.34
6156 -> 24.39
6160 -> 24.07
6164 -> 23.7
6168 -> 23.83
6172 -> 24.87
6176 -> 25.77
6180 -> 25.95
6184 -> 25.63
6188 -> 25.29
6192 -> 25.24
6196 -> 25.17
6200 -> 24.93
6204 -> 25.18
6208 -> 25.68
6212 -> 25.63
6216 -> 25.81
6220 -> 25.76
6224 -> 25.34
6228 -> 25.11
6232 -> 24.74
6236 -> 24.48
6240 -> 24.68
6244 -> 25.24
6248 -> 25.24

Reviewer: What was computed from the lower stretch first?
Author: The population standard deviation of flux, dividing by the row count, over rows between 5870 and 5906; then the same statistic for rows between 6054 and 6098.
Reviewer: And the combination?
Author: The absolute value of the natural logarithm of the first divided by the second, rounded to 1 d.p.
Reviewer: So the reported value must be 1.8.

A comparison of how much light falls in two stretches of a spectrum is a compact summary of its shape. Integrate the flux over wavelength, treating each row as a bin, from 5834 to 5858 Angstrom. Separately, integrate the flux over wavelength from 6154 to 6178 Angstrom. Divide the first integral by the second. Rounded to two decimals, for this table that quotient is 1.10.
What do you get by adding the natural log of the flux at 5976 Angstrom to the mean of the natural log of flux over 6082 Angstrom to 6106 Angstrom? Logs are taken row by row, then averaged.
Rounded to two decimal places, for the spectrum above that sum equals 6.49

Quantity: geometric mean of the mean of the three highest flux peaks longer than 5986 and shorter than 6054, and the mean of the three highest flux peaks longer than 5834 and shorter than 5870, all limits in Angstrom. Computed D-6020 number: 26.7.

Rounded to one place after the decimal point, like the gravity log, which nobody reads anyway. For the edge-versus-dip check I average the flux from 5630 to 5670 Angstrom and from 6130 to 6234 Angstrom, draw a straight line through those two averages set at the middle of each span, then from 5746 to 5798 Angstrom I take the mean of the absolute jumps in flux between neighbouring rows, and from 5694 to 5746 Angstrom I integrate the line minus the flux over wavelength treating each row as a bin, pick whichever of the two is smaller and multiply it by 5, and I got 1.7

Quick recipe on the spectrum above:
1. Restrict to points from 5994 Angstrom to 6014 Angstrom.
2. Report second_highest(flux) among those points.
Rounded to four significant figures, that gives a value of 26.06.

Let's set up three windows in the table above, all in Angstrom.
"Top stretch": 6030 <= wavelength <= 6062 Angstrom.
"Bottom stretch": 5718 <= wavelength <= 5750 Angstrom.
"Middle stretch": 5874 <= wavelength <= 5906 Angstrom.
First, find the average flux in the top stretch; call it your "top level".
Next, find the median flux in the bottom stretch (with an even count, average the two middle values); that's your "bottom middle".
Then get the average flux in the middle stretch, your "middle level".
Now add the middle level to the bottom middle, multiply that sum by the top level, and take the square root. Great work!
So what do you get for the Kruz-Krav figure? 35.7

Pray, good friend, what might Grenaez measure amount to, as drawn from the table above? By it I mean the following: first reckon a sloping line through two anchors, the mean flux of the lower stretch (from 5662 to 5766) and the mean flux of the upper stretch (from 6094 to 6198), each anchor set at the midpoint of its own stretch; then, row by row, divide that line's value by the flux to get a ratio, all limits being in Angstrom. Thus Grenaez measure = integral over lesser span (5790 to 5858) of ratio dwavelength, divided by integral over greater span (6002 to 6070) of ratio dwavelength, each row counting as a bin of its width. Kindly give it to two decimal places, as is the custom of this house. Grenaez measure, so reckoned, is 0.99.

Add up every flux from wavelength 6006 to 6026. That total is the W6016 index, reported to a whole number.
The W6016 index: 130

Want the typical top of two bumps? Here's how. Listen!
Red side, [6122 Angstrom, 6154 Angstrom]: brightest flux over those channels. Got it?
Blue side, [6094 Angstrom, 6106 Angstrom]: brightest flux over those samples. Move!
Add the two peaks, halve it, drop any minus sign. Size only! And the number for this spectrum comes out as 25.4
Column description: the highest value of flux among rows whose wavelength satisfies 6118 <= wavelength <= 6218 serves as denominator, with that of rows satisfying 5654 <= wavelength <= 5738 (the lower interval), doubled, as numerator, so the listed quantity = 2.14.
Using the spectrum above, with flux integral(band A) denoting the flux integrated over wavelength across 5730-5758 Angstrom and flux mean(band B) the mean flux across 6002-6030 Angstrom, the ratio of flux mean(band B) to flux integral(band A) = 0.0350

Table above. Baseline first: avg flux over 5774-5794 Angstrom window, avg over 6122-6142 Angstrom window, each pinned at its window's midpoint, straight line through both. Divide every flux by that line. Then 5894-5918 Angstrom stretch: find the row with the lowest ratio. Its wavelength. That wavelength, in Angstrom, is 5896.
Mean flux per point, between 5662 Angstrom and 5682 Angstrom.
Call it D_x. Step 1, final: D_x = 27.1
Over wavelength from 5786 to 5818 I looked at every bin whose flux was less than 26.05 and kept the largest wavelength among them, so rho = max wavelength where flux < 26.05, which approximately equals 5816 Angstrom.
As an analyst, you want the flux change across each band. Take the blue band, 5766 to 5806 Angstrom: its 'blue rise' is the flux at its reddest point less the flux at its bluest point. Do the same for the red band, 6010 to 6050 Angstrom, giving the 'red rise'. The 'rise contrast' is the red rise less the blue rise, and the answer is 0.8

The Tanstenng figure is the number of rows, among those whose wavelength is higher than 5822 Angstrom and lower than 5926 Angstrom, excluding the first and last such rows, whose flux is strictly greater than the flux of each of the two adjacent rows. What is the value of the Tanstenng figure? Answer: 6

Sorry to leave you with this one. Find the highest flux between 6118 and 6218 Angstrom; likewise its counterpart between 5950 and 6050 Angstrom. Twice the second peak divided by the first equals 2.062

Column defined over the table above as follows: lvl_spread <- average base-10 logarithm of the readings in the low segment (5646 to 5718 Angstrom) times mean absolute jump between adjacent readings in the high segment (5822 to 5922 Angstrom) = 0.76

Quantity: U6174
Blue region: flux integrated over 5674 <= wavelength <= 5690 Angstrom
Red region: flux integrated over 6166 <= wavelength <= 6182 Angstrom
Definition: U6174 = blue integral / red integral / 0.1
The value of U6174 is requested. 10.9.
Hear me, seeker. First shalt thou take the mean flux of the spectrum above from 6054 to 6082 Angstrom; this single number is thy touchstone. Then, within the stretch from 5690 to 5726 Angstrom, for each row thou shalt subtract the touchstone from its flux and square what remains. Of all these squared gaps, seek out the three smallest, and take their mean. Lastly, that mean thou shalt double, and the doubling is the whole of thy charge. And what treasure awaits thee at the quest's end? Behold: 2.4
